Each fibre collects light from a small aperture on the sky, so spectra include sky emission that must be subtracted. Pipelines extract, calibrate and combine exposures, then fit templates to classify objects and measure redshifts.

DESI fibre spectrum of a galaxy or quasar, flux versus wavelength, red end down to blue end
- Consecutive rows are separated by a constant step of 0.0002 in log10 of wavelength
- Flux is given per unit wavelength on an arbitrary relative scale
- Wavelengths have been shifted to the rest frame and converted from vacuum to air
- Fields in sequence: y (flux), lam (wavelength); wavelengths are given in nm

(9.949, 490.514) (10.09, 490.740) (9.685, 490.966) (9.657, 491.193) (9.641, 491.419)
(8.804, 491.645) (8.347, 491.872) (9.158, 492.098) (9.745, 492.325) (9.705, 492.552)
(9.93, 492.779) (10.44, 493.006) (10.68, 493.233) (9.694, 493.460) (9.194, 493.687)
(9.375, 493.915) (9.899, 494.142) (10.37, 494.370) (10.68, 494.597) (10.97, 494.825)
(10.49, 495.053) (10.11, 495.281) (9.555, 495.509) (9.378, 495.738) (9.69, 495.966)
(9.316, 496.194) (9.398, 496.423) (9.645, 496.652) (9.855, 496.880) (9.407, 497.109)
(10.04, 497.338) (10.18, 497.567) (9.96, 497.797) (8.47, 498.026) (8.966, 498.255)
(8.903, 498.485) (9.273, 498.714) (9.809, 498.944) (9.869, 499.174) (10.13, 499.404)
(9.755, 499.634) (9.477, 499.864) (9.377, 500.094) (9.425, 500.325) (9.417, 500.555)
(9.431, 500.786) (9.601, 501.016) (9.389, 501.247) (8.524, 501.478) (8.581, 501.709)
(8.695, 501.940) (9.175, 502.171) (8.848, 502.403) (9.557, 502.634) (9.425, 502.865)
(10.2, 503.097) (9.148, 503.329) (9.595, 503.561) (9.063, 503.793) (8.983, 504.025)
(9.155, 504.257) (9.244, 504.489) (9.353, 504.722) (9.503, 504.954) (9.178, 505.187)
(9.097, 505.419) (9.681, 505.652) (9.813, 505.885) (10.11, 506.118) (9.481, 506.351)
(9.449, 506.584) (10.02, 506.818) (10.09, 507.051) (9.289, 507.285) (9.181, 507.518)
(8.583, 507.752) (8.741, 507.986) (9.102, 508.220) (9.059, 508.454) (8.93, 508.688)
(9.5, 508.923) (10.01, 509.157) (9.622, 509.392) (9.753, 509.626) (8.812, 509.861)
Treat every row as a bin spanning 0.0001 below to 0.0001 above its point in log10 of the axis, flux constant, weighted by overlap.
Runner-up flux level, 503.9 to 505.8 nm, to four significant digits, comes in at 9.503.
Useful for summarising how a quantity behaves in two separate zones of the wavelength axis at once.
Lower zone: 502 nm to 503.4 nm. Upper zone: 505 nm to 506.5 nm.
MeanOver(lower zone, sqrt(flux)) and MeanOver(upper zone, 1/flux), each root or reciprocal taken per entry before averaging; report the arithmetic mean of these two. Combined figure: 1.58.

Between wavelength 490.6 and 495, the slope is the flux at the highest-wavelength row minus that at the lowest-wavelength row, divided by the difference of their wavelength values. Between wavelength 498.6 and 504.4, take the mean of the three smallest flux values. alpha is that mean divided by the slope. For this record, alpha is 40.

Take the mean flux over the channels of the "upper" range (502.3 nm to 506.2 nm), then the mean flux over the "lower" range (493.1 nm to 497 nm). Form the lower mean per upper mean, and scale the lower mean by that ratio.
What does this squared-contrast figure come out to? 10.4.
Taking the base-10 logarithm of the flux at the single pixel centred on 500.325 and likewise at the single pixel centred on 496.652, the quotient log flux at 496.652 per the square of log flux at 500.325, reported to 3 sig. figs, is 1.04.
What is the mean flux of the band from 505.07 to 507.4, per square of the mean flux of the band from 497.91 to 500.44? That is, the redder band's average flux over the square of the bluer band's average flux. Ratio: 0.109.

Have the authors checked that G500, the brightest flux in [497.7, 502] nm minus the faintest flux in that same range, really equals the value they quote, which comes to 1.66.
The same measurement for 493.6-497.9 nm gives 1.78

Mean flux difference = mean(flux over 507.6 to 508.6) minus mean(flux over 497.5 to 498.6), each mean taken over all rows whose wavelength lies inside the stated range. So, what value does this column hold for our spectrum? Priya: -0.4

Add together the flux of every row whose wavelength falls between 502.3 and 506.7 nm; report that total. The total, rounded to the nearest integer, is 179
